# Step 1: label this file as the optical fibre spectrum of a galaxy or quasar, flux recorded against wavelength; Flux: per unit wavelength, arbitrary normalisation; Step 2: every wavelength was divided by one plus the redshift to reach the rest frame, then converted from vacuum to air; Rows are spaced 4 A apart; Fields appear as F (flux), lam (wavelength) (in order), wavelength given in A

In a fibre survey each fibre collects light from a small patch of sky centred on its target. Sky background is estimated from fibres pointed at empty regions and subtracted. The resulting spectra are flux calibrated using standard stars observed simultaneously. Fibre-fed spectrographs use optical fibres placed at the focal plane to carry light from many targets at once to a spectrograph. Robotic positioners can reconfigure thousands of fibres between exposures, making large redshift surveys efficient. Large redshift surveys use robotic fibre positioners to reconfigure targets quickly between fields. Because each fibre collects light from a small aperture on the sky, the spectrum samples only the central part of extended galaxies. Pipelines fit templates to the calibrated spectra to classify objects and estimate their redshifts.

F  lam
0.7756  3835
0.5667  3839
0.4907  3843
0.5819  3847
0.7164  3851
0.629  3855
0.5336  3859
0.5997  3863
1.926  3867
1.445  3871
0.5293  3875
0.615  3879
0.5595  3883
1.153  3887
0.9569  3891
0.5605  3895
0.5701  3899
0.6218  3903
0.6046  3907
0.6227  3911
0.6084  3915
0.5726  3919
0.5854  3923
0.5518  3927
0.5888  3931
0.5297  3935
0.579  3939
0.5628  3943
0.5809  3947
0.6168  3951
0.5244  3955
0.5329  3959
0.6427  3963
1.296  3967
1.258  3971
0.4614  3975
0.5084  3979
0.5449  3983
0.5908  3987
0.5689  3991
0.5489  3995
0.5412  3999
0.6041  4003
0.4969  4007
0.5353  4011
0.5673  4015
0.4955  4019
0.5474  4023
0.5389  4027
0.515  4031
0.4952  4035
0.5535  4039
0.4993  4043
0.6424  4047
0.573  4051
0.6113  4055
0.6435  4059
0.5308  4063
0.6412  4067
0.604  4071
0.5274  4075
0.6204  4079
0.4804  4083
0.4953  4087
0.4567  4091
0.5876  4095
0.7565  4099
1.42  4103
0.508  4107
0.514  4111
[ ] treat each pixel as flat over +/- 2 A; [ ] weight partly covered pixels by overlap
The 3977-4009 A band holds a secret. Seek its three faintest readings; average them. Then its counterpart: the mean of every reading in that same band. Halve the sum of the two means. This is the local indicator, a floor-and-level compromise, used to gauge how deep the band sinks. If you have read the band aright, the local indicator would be 0.53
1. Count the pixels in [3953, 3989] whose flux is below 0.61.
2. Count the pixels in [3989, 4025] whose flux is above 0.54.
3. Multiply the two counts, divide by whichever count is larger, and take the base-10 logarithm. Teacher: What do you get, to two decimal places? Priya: 0.78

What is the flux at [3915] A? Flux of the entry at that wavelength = 0.6084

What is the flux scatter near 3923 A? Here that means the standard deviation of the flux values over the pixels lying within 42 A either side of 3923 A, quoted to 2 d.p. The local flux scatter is 0.15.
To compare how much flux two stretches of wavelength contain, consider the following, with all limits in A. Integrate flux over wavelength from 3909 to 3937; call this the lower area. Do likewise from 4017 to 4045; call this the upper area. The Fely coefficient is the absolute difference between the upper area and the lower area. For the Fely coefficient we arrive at 1.7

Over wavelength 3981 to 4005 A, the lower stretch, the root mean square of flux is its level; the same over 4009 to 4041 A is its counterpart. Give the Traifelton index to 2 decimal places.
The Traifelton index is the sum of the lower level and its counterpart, 1.10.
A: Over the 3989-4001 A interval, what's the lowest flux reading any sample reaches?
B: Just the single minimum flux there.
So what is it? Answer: 0.5412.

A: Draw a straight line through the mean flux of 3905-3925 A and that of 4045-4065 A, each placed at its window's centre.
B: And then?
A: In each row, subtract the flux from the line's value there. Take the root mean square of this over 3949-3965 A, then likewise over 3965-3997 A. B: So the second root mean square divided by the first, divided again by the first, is 113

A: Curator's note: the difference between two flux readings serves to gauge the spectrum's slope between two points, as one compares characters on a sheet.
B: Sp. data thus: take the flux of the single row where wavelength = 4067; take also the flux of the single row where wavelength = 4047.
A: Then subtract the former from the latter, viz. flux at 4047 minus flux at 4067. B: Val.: 0.00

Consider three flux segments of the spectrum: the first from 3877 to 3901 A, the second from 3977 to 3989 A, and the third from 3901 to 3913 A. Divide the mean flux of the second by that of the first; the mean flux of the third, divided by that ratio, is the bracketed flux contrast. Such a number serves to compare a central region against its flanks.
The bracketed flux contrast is 0.83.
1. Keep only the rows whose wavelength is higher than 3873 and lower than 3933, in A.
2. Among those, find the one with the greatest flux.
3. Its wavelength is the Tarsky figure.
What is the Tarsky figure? 3887 A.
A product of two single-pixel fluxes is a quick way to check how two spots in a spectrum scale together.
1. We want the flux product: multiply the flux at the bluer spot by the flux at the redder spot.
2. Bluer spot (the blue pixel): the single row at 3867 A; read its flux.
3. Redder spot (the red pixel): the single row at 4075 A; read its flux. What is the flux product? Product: 1.02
